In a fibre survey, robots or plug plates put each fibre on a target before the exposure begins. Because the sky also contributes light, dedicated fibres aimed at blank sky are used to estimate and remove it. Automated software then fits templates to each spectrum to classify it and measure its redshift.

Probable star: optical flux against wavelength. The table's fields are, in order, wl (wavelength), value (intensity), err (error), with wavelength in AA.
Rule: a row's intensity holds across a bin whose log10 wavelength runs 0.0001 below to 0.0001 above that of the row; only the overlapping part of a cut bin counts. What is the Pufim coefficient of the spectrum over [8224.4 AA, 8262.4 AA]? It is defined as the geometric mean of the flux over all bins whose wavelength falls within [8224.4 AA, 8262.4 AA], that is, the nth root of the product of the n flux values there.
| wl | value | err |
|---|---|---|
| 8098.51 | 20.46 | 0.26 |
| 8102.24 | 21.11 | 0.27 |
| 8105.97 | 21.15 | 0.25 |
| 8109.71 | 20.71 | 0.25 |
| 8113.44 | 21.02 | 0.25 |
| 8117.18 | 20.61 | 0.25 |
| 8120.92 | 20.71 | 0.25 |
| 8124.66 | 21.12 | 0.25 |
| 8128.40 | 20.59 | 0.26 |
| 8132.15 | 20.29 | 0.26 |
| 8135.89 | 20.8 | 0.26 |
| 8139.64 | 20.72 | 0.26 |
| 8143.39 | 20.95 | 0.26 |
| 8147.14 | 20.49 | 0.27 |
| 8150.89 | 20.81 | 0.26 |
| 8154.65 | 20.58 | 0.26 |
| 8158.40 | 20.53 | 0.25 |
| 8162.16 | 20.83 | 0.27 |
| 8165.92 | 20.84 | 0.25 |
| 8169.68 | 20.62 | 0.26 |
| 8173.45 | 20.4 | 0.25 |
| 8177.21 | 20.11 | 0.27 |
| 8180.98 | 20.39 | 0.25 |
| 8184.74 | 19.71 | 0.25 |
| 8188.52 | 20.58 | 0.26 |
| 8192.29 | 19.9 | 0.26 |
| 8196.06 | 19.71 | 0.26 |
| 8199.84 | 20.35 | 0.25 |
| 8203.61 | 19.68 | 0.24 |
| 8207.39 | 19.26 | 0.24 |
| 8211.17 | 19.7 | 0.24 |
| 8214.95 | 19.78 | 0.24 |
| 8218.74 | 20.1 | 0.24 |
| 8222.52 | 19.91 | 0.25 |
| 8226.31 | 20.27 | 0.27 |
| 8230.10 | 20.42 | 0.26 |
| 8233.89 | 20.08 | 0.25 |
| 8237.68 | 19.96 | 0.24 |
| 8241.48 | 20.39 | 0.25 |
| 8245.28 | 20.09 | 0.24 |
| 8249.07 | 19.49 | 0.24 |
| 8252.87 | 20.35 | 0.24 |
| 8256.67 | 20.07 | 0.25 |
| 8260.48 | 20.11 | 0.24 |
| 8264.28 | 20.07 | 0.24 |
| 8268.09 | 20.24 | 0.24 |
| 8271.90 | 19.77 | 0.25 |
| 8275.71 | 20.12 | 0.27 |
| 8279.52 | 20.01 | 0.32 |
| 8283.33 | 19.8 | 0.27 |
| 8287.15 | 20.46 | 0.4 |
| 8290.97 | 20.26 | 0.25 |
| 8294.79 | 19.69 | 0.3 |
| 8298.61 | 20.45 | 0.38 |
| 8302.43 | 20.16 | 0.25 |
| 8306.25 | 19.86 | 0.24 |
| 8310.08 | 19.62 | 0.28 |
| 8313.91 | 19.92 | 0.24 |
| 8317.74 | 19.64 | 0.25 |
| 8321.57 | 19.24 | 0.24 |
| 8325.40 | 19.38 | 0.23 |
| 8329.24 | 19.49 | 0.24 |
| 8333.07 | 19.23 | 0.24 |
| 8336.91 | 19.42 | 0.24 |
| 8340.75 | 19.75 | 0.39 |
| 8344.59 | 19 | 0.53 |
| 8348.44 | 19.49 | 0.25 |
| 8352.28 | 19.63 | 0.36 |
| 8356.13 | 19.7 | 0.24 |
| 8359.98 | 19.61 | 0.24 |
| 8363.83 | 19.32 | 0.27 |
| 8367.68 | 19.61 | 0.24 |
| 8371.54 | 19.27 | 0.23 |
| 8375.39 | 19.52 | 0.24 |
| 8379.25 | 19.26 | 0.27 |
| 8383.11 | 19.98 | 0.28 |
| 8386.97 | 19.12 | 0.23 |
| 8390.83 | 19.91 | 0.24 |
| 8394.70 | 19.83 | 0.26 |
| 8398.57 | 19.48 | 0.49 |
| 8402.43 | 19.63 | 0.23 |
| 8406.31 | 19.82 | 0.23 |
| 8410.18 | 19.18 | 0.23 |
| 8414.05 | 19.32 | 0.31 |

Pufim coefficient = 20.1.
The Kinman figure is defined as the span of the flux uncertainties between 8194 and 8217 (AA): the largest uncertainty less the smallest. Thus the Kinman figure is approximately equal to 0.020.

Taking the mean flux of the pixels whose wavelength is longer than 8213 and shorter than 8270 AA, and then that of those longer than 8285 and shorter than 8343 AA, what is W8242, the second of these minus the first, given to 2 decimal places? -0.32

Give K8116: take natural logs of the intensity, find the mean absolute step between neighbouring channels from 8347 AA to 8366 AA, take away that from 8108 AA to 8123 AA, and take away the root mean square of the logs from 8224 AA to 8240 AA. -3.01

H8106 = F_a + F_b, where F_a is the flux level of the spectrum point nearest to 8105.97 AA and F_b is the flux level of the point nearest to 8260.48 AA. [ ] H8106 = 41.3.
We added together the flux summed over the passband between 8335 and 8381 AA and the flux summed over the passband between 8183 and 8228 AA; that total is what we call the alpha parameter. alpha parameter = 473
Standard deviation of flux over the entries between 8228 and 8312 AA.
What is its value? 0.27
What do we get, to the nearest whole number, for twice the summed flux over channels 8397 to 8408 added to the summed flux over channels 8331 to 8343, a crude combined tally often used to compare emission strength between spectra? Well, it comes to 176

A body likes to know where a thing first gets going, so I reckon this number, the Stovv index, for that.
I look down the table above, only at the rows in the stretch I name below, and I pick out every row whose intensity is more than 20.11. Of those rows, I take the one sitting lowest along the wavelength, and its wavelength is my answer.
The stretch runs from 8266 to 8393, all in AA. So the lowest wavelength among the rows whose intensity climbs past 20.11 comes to 8268.09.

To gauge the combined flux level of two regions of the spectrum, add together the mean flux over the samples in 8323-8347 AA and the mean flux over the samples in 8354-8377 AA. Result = 38.9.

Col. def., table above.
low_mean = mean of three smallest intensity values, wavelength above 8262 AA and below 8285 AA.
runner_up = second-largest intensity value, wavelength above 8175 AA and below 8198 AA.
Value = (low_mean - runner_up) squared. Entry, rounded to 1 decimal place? 0.3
